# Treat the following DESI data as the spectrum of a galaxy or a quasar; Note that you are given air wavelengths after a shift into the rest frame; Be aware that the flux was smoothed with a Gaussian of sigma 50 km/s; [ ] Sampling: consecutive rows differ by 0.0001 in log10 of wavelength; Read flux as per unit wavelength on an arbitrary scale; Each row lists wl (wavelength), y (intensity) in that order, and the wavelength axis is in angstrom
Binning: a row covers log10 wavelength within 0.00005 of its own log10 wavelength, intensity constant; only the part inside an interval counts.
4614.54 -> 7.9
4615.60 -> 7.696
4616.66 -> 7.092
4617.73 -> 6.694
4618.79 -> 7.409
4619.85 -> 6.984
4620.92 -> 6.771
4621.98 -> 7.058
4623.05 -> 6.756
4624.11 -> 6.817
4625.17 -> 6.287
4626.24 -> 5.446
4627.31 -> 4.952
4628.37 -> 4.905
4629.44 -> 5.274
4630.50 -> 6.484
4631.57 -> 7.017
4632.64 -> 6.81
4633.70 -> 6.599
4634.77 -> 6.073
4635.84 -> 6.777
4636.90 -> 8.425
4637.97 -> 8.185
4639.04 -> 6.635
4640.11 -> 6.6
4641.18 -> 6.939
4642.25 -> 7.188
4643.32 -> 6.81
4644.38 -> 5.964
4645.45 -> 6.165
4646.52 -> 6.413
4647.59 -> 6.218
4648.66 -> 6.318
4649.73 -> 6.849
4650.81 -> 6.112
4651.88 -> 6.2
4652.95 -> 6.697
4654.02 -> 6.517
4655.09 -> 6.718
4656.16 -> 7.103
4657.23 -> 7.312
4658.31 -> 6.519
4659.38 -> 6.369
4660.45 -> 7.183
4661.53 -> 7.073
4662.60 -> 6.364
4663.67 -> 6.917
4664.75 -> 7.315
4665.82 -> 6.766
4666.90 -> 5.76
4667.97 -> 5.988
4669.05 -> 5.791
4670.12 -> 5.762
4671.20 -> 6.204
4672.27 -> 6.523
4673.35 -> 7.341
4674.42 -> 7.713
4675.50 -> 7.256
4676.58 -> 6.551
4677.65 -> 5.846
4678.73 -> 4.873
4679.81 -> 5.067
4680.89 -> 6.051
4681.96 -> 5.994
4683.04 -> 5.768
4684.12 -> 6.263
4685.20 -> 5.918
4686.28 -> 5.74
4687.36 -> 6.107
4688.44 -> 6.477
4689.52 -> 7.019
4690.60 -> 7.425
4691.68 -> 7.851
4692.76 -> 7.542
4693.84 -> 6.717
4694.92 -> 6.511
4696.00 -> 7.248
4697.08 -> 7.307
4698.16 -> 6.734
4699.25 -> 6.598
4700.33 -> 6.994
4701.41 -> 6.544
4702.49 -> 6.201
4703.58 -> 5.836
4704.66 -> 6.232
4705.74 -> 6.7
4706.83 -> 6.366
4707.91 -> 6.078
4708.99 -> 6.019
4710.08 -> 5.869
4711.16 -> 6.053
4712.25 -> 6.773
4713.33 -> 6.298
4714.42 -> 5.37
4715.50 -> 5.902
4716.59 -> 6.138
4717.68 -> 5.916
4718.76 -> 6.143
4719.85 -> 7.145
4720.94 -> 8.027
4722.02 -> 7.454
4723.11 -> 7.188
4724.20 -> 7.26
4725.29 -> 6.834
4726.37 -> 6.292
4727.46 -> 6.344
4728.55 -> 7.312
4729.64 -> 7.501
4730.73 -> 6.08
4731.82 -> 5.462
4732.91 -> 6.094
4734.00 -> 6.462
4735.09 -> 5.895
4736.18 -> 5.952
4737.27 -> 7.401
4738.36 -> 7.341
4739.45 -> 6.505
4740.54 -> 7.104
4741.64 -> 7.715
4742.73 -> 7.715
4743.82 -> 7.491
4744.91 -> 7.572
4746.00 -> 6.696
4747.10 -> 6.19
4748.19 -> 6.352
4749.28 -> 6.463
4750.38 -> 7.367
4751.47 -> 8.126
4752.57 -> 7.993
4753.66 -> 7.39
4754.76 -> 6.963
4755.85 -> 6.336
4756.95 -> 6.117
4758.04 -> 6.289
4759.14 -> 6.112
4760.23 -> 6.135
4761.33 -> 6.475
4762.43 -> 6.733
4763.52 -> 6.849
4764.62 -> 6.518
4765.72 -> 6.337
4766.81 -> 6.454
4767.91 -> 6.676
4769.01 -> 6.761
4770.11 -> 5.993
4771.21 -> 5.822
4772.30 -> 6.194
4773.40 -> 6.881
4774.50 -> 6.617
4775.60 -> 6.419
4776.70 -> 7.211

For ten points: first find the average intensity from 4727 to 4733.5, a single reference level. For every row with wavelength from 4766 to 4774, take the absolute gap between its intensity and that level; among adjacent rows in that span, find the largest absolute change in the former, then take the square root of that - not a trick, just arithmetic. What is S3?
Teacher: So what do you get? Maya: 0.61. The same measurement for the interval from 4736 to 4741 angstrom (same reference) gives 0.91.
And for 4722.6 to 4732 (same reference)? 0.85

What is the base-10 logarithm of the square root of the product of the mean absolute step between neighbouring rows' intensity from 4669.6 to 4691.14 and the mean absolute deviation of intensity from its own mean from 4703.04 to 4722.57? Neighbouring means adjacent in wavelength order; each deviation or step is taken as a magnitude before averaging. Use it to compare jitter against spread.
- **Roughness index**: -0.32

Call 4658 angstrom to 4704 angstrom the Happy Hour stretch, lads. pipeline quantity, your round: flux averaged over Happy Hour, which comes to 6.51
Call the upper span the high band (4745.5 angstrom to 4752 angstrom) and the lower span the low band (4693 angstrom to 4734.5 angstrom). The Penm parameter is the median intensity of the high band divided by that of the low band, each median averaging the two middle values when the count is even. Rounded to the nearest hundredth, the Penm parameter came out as 1.03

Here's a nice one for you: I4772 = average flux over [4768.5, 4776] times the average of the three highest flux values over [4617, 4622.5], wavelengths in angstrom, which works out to 45.6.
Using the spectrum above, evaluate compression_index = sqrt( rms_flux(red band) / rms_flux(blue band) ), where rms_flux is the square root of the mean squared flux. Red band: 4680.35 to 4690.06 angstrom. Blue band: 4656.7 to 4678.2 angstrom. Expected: 0.96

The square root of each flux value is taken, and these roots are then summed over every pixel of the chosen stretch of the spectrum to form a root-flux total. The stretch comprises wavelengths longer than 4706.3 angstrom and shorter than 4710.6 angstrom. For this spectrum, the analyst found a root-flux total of 10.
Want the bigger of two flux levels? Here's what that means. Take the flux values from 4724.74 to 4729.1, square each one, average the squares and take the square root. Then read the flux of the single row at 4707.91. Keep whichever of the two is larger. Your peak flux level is 6.7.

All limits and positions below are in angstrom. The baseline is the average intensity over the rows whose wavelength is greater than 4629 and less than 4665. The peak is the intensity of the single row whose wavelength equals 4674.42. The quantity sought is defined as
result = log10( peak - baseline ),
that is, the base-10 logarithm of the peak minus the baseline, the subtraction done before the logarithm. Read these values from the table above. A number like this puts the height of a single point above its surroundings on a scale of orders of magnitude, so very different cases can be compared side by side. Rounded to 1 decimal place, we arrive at 0.0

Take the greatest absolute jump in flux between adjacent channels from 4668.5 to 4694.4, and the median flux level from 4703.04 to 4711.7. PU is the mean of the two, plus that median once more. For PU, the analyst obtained 9.6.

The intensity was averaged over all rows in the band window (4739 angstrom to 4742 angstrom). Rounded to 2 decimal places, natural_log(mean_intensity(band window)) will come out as 1.96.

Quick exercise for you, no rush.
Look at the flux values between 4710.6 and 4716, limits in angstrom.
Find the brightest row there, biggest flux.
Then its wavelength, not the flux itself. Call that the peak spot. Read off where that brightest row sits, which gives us 4712.25 angstrom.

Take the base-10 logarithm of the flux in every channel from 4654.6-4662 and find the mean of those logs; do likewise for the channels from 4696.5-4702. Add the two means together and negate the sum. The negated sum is -1.67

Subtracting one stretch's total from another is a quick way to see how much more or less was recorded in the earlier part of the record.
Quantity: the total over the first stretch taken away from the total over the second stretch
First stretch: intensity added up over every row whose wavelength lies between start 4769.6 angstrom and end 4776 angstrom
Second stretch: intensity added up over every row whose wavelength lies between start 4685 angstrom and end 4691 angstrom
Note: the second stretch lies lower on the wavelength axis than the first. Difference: 1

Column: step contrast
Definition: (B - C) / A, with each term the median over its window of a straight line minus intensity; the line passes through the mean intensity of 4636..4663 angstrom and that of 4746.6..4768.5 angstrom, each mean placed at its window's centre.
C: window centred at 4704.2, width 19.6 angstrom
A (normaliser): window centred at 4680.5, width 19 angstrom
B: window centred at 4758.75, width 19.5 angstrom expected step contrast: 0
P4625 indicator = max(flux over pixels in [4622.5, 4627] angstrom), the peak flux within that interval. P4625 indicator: 6.817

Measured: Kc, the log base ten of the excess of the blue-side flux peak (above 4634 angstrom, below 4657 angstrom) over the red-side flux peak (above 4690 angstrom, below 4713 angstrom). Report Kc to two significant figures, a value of -0.24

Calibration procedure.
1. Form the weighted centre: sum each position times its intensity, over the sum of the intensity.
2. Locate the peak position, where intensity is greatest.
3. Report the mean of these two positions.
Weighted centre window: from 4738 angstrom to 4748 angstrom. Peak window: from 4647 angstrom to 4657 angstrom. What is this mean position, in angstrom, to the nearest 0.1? 4699.4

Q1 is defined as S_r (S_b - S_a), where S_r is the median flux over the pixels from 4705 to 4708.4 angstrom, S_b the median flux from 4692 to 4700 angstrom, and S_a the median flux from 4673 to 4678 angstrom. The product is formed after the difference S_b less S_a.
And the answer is -3.3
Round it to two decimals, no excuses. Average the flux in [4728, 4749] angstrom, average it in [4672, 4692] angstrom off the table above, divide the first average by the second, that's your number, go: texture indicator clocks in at 1.06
